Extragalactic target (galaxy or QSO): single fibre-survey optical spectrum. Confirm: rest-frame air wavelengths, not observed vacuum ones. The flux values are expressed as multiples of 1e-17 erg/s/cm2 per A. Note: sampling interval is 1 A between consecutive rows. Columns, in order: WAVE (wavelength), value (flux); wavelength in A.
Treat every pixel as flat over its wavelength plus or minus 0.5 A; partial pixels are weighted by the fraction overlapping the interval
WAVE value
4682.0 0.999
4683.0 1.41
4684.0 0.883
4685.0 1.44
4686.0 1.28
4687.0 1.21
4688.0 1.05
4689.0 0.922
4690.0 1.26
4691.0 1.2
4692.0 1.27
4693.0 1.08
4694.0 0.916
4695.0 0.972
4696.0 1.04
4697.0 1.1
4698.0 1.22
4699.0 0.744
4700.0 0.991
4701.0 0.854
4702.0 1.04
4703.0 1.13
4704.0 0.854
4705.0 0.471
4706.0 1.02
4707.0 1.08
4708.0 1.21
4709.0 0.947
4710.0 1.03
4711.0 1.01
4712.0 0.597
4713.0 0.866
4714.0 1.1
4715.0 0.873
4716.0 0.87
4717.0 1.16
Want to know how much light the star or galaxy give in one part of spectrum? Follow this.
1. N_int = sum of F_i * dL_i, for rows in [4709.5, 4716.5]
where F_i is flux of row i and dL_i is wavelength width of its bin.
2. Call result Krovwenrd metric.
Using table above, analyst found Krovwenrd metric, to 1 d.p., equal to 6.3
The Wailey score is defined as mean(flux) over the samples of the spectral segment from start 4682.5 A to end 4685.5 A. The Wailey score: 1.24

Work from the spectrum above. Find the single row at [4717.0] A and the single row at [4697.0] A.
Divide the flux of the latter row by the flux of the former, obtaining 0.95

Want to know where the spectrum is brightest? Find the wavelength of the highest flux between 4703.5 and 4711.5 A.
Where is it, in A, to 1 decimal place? 4708.0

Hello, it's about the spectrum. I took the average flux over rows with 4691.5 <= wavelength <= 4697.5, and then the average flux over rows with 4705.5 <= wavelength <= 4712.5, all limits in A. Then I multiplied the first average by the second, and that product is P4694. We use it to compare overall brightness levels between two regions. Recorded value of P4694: 1.05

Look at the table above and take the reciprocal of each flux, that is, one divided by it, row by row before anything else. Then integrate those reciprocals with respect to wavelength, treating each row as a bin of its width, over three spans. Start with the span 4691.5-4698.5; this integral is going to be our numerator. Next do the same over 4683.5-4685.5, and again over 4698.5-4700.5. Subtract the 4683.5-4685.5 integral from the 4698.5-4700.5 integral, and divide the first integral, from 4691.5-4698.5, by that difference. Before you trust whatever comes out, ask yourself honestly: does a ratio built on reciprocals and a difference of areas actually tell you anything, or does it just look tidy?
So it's 12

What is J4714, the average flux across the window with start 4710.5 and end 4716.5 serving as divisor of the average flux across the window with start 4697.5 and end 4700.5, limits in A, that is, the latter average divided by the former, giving 1.11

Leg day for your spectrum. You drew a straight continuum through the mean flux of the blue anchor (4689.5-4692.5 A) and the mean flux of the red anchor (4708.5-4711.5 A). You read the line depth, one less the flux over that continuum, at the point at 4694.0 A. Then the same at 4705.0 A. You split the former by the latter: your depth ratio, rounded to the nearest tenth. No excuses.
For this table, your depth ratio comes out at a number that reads 0.4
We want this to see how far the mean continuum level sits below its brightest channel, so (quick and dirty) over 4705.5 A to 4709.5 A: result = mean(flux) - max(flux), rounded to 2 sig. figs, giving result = -0.15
